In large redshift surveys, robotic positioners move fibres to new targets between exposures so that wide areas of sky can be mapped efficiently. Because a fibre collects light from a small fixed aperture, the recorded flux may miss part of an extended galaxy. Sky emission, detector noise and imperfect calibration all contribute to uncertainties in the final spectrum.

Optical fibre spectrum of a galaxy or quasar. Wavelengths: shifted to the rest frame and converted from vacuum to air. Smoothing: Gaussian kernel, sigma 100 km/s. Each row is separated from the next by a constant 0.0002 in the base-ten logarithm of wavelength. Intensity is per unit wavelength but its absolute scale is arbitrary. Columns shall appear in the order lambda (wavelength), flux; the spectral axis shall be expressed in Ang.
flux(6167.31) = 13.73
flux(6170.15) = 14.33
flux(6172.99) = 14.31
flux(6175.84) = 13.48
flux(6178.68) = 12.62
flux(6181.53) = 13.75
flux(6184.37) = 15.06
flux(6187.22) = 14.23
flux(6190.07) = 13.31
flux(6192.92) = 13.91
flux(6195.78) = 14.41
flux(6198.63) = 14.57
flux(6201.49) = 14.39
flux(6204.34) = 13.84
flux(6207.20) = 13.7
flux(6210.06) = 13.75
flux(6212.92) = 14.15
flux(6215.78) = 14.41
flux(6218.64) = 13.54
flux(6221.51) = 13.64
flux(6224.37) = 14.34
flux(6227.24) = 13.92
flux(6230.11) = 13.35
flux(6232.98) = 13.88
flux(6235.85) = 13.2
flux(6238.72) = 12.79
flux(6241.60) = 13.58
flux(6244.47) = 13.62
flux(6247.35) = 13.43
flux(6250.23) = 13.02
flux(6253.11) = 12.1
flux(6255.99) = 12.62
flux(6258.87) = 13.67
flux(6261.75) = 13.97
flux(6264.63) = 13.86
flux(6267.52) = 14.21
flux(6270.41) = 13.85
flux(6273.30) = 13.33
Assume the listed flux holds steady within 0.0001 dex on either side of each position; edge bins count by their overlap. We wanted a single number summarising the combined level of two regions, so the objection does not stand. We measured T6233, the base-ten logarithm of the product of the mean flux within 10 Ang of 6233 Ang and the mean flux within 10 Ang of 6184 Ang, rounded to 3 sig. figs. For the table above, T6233 2.27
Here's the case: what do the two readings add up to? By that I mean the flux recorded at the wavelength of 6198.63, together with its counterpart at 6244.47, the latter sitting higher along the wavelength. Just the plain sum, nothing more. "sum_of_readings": 28.2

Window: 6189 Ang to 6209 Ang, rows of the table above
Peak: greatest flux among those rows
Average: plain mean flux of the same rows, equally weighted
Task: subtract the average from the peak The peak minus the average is 0.55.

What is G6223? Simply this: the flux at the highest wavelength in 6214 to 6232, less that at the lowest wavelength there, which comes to -1.1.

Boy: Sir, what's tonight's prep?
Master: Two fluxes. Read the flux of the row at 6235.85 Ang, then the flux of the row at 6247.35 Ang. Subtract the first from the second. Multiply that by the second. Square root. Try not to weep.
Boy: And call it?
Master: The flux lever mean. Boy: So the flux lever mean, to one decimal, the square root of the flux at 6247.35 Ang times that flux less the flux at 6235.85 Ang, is 1.8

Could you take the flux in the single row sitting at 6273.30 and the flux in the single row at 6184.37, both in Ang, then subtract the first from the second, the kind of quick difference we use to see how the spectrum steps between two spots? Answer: 1.7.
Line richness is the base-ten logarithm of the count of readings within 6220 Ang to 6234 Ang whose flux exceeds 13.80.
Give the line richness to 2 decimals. 0.48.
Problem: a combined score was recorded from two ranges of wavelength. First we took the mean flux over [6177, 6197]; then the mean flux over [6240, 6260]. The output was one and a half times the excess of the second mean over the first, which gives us -1.1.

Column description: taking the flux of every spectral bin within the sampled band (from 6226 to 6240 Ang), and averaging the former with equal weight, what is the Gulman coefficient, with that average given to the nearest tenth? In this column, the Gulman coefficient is 13.4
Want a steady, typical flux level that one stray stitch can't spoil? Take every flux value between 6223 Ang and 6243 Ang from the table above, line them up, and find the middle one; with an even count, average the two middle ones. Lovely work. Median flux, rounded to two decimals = 13.58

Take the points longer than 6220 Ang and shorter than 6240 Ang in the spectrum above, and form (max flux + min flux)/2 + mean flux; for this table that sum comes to 27.2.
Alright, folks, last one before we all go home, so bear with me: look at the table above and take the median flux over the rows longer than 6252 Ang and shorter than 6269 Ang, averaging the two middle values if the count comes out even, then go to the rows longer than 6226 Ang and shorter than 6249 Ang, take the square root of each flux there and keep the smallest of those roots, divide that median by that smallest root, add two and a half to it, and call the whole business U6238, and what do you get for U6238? 6.35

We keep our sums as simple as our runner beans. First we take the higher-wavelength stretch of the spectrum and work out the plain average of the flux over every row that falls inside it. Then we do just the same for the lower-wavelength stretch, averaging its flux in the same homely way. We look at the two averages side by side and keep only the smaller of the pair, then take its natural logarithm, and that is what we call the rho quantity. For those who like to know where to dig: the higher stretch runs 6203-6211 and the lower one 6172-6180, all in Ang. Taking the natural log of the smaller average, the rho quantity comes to 2.60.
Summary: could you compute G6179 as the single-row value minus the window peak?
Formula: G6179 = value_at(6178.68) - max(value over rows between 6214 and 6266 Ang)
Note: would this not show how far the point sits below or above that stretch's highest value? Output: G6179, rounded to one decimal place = -1.8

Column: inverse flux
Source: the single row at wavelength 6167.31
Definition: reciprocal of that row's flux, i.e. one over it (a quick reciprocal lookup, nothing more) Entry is 0.0728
